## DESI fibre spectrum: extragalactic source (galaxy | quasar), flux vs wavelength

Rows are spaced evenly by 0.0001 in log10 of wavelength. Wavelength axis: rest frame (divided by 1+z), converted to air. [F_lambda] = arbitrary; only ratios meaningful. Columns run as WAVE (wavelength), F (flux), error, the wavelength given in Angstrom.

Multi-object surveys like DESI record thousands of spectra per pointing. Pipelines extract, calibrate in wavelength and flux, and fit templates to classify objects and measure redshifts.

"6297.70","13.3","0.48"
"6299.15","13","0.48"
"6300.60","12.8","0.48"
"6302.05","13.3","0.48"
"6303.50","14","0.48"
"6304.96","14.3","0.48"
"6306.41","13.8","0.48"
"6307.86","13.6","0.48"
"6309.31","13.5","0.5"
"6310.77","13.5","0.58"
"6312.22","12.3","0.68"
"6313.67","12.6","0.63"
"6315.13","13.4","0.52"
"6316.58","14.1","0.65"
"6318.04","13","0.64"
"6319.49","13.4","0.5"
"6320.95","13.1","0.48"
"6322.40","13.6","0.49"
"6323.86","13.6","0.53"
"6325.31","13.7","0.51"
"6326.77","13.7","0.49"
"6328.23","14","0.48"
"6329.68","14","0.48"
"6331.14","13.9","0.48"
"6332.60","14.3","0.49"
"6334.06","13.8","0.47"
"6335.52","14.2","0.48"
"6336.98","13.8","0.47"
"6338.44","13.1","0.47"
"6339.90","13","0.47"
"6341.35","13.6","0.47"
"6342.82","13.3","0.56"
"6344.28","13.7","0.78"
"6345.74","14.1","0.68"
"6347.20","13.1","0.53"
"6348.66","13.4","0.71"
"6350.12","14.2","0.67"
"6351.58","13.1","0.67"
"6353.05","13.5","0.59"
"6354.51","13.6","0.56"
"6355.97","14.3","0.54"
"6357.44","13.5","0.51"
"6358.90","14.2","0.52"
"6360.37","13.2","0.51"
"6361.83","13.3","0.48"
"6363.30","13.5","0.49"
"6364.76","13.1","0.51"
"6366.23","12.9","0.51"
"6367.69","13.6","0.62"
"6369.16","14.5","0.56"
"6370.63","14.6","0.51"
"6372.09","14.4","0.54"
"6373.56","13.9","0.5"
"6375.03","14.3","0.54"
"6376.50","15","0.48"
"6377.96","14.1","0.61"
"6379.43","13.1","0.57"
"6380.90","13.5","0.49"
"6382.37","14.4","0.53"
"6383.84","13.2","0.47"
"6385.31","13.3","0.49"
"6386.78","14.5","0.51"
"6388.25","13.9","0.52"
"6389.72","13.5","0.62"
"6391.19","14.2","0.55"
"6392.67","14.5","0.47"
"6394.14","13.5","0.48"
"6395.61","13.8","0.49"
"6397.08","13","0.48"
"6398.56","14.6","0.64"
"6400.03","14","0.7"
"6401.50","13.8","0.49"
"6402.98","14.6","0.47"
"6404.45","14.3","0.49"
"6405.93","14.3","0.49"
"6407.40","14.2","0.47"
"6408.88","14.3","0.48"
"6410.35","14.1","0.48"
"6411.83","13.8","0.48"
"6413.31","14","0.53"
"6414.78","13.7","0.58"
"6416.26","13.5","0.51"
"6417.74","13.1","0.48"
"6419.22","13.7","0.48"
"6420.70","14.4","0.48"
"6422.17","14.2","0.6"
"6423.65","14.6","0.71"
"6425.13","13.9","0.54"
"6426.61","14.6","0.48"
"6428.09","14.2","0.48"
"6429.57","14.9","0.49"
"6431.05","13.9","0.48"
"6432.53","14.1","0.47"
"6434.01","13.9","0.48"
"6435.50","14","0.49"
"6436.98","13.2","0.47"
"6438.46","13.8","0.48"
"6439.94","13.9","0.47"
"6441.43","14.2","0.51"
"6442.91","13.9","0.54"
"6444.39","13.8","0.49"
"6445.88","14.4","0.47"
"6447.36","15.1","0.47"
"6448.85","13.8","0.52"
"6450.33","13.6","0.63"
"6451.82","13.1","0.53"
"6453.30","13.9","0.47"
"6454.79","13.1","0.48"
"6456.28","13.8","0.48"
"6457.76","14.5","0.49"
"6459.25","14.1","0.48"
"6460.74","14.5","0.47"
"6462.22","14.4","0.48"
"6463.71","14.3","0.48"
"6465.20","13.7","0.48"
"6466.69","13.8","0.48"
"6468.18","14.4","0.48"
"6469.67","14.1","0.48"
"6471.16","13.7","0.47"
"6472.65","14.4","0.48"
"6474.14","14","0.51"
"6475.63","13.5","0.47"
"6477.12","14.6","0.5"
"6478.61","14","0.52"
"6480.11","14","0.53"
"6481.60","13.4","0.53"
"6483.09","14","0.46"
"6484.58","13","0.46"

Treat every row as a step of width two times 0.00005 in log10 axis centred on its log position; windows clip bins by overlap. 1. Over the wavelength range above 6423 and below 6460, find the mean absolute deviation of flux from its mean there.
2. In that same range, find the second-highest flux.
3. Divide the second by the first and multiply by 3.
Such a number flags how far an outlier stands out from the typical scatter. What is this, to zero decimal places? 122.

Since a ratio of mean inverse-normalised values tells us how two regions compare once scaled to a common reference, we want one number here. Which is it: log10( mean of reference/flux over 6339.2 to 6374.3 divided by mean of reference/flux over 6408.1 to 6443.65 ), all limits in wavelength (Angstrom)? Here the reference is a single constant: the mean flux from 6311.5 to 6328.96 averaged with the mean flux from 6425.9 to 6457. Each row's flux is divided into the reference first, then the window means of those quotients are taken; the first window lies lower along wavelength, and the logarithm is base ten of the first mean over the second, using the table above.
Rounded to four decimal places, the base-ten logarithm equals 0.0111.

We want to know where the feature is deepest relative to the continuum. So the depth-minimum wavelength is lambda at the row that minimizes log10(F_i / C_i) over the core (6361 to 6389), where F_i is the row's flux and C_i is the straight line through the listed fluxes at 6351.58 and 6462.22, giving 6366.23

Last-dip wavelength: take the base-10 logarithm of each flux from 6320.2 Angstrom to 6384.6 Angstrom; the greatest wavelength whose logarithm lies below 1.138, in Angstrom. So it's 6383.84 Angstrom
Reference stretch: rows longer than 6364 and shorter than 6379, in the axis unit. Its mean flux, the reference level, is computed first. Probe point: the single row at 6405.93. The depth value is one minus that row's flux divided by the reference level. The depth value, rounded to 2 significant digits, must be -0.019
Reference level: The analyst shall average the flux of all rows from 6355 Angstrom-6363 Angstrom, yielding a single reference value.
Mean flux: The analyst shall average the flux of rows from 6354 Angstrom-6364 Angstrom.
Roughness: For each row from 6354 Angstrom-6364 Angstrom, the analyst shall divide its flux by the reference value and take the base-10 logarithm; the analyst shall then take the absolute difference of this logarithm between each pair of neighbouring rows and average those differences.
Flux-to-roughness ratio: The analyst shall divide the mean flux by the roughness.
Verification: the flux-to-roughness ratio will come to 743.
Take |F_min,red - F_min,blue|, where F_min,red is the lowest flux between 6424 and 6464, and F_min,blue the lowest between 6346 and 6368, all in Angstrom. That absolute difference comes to 0.2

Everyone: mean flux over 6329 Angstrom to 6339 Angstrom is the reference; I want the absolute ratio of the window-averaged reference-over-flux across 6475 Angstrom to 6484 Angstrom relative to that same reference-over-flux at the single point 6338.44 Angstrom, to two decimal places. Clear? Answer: 0.94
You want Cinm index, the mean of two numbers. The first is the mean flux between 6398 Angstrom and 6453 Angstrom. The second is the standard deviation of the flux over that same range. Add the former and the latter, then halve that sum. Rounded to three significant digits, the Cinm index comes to 7.24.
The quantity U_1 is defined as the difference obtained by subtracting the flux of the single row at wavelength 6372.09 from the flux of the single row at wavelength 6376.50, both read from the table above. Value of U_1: 0.60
